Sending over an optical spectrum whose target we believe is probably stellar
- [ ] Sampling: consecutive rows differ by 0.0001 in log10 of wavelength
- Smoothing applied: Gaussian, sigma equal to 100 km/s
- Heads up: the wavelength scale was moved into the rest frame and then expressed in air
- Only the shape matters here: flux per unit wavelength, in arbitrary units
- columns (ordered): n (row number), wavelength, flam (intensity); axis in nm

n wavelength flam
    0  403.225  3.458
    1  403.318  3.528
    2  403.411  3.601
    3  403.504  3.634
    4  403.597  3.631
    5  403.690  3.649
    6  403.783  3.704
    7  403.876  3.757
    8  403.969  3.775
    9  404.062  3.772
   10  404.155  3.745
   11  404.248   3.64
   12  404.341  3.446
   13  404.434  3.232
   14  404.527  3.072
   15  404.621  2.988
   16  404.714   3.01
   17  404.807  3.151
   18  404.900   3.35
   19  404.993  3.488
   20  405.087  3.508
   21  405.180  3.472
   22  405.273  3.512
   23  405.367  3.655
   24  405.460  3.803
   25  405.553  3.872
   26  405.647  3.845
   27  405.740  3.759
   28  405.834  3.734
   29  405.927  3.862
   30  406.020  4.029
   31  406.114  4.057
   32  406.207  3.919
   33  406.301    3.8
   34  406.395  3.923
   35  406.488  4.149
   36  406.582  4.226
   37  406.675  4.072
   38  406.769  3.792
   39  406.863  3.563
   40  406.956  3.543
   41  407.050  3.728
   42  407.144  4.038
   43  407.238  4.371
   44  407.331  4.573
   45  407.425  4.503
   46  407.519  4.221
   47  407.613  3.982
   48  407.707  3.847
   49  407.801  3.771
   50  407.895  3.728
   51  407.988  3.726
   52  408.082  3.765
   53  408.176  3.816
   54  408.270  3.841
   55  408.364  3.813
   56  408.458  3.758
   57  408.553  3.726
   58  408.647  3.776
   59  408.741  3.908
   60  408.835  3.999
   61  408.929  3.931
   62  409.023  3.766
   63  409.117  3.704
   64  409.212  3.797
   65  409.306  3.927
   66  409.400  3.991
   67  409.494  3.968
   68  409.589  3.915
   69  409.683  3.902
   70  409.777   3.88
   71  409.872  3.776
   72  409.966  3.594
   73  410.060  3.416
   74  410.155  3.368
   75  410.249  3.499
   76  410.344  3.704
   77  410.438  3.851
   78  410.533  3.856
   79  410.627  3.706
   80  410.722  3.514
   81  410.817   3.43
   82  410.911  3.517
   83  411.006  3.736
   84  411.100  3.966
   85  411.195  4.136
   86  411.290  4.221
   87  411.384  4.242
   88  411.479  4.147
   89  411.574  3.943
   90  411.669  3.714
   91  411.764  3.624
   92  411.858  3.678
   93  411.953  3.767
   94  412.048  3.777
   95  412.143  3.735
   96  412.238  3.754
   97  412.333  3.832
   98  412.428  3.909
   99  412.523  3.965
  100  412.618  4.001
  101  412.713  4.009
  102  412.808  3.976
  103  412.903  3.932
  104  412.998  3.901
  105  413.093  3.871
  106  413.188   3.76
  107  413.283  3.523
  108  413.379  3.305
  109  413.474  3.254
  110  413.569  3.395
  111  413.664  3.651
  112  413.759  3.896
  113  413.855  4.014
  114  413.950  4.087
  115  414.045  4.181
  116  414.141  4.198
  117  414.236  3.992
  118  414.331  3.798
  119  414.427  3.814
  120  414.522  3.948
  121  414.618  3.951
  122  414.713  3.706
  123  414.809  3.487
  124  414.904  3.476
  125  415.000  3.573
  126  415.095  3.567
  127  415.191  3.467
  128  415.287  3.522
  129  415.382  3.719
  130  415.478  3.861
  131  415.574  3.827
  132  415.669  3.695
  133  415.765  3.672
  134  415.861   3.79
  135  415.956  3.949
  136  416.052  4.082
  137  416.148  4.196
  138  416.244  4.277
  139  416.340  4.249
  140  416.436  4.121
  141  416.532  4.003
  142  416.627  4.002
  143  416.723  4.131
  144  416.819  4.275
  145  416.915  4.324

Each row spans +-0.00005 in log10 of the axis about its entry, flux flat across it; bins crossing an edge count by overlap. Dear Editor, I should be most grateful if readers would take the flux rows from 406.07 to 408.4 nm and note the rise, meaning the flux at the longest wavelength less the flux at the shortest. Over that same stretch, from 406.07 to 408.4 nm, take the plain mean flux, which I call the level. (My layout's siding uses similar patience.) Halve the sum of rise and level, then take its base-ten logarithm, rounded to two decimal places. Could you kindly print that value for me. 0.27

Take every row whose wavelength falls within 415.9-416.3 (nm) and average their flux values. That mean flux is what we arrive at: 4.1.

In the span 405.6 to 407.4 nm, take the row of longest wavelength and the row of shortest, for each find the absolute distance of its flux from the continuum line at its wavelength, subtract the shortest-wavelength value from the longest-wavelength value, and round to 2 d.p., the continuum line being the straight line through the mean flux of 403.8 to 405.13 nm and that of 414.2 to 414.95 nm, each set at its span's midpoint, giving 0.67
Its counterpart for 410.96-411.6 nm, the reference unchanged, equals 0.19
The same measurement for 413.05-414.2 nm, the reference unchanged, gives 0.29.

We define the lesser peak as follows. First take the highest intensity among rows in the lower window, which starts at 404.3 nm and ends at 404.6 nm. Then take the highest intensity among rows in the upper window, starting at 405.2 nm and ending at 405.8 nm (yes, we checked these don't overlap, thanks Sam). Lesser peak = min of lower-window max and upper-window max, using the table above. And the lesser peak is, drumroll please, 3.45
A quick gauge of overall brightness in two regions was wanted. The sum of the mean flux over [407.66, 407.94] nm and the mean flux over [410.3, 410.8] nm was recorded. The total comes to 7.5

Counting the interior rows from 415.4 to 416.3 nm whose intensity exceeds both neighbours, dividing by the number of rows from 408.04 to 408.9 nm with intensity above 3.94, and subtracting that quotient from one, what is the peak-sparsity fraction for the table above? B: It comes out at 1.00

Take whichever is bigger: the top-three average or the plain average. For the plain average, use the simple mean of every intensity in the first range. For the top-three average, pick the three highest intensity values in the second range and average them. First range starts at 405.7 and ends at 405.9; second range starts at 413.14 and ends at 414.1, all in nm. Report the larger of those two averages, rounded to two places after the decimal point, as 4.09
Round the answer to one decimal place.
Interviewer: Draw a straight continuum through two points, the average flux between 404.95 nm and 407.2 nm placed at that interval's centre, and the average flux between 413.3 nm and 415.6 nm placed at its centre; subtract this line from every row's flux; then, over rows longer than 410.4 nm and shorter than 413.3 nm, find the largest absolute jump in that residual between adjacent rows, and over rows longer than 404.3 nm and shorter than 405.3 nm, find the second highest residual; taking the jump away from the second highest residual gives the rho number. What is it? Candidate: -0.5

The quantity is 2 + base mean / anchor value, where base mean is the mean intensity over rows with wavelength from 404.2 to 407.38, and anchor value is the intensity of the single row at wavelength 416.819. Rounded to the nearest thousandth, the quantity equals 2.868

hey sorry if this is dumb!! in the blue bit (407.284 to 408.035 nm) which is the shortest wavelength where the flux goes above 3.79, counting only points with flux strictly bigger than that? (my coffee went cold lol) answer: 407.331 nm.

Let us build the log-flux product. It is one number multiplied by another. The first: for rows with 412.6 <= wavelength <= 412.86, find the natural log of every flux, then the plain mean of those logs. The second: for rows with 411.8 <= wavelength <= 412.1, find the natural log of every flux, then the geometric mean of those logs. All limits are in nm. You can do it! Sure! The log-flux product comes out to 1.83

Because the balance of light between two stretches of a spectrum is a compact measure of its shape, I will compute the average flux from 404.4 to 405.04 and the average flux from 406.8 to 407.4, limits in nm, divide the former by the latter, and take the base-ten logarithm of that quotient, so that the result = -0.10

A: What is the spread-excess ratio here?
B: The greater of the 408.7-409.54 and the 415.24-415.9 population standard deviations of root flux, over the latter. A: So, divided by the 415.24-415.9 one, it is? 1.0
